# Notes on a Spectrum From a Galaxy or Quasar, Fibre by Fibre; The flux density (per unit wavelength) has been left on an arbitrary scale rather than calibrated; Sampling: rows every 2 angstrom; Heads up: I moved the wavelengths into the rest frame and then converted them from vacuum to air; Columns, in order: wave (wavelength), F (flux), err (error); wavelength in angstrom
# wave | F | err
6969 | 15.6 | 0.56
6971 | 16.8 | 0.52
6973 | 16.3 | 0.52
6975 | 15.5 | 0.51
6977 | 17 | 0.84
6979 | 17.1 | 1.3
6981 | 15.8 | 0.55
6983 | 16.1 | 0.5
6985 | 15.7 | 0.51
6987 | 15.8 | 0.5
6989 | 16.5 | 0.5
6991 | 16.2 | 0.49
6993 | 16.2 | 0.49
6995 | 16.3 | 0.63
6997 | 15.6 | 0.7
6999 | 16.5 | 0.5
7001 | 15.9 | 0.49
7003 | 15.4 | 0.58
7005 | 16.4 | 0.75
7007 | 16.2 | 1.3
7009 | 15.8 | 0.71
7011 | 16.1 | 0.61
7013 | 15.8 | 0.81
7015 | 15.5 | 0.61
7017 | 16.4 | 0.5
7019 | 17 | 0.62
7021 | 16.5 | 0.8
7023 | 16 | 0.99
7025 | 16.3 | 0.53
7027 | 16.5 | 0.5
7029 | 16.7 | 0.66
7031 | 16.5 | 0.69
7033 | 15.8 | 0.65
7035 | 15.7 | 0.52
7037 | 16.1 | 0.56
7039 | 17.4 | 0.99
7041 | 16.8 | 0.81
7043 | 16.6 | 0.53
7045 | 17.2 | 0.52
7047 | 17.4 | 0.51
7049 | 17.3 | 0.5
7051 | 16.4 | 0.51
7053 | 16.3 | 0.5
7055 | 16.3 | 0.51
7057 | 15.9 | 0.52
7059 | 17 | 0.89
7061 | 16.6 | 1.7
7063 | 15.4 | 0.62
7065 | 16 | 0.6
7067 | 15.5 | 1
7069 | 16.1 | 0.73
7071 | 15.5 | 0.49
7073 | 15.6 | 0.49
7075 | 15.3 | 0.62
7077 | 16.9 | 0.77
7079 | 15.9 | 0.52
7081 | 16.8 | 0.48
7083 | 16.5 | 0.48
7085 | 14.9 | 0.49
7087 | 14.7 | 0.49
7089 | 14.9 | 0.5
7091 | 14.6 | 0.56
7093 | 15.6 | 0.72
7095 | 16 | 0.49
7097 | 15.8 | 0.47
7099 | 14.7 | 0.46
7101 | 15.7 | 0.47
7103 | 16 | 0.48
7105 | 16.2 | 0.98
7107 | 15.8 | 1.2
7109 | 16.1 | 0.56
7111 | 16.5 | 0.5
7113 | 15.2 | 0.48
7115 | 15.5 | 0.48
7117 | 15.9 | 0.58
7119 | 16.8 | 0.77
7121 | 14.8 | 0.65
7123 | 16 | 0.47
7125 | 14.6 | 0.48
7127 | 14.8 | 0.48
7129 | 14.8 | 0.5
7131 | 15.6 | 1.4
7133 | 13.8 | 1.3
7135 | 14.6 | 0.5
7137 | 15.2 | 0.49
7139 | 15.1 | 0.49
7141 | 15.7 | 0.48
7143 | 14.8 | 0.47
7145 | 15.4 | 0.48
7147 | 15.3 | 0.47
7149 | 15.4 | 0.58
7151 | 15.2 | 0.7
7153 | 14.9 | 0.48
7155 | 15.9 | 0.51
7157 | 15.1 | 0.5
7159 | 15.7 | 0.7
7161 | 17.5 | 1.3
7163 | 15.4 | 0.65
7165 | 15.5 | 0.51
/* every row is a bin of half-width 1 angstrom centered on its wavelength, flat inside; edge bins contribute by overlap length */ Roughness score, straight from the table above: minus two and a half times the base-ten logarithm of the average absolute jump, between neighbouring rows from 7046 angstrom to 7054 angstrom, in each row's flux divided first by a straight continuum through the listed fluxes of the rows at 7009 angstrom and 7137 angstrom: 4.10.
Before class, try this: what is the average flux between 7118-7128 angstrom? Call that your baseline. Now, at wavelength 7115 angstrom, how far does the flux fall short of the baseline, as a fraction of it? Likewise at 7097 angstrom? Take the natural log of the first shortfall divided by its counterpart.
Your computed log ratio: -1.4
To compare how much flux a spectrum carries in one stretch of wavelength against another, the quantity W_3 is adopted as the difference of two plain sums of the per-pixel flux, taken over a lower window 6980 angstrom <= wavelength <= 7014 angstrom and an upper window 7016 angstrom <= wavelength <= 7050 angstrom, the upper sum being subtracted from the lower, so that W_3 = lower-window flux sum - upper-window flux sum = -10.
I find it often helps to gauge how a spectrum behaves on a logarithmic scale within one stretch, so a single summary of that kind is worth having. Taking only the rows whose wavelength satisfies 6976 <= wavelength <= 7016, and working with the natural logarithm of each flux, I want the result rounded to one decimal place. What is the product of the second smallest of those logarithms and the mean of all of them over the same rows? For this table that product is 7.6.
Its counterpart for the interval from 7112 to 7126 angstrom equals 7.4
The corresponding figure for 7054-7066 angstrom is 7.7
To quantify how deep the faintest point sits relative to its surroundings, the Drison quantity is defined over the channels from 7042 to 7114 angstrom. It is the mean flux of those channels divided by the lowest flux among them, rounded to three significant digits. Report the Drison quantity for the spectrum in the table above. 1.09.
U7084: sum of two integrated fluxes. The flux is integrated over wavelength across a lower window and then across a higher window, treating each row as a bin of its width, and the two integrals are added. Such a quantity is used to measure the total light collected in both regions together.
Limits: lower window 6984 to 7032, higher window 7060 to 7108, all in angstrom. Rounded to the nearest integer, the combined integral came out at 1530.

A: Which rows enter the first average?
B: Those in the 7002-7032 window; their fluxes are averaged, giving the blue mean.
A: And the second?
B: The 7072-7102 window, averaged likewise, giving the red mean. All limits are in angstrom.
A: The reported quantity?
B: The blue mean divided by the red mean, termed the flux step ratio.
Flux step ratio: 1.04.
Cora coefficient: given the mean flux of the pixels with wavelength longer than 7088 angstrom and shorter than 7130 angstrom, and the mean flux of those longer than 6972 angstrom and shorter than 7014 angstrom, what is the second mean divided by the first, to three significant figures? 1.04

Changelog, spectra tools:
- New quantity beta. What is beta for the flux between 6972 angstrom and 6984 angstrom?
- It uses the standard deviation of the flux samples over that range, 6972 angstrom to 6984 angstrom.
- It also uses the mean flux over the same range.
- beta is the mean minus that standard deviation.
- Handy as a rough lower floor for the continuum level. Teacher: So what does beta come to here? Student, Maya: 15.7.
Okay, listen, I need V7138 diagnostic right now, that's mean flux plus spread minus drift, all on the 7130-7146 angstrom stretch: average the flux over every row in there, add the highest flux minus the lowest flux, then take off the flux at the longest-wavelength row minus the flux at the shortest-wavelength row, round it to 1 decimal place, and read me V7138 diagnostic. 17.1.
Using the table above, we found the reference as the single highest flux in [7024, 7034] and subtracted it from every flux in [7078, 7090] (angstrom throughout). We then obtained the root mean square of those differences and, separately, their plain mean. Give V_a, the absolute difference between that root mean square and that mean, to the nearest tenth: 2.4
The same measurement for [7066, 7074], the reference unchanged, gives 2.1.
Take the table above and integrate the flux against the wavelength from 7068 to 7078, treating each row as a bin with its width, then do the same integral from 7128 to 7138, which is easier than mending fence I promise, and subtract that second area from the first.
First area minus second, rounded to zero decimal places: 11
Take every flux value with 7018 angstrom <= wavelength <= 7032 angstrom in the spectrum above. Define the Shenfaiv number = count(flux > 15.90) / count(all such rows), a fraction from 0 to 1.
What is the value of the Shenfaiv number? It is 1.0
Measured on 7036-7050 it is 1.0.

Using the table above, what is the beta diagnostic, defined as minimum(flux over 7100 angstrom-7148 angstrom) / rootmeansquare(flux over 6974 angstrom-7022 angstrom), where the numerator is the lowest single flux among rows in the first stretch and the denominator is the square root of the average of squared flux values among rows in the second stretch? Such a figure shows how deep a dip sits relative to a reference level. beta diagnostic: 0.855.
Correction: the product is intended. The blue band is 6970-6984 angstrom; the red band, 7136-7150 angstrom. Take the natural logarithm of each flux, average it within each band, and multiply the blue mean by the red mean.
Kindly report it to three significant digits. 7.62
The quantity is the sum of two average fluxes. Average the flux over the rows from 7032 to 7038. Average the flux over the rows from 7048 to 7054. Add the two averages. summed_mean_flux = 32.5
